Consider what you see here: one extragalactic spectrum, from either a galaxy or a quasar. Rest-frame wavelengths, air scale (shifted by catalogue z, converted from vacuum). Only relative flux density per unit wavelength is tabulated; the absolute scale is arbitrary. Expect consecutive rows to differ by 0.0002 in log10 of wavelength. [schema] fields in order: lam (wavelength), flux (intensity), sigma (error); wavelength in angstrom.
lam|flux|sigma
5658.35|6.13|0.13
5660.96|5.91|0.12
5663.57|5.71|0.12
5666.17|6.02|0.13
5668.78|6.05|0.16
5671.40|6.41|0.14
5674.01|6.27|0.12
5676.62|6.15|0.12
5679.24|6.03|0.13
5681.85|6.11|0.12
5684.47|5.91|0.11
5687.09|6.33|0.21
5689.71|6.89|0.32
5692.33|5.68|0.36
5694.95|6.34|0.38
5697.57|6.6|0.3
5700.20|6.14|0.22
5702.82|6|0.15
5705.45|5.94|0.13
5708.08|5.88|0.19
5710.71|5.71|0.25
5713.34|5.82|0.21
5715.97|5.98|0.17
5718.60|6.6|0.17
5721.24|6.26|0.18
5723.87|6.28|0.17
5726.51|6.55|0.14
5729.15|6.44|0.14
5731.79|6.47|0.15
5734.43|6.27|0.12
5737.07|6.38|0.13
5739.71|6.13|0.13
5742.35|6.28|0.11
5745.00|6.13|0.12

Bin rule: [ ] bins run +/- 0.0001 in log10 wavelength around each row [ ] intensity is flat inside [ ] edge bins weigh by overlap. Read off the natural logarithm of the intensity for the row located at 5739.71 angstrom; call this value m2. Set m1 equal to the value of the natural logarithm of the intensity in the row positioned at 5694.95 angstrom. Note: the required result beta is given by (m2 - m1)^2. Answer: 0.0011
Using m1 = 1.85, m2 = 1.81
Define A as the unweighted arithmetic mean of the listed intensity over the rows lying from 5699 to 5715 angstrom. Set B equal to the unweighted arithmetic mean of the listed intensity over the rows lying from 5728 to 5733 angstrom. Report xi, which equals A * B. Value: 38.2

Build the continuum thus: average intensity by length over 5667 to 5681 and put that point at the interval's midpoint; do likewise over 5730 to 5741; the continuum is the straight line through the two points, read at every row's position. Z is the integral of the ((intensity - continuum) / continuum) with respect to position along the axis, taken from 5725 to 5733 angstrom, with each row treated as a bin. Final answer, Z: 0.22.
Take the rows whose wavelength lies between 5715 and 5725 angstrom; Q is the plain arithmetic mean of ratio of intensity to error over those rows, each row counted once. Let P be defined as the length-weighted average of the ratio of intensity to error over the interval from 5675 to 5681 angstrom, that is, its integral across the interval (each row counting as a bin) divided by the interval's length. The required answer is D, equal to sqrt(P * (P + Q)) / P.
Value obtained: 1.32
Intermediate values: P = 49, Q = 36.4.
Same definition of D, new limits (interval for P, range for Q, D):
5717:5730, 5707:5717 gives 1.31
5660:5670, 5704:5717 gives 1.31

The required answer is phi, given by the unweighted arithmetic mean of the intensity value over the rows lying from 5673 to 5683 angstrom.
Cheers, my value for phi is 6.14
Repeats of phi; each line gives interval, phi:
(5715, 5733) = 6.37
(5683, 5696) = 6.23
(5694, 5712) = 6.09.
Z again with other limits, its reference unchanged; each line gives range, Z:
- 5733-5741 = -0.08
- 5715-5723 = 0.02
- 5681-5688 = -0.11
